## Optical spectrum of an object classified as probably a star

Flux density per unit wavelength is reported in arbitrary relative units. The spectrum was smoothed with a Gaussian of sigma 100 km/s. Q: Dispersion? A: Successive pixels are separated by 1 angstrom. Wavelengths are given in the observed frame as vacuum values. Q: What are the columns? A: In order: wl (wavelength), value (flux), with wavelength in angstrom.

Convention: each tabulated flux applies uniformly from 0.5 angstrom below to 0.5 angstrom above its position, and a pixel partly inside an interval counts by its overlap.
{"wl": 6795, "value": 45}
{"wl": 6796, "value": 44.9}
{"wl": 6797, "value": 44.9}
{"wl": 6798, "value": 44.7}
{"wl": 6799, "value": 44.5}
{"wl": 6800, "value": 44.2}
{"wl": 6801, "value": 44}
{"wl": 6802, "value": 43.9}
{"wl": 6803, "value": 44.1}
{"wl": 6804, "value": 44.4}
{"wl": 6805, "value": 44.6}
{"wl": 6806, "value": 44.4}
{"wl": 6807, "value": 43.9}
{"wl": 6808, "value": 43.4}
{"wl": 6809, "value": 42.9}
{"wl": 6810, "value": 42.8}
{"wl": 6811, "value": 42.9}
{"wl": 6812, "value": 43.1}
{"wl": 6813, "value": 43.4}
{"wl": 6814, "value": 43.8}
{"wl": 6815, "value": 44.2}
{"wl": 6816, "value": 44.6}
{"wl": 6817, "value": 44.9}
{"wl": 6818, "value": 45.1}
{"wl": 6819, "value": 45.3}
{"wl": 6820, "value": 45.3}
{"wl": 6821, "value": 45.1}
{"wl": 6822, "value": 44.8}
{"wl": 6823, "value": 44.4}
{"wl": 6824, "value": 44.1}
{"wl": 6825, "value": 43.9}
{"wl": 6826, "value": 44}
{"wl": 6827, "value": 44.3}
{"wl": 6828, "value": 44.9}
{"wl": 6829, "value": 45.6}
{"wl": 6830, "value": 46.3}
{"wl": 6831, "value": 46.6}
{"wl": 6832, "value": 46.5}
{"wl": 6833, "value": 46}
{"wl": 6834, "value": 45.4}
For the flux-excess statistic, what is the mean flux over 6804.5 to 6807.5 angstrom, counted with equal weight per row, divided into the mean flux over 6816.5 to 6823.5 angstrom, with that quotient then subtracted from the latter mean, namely 44.0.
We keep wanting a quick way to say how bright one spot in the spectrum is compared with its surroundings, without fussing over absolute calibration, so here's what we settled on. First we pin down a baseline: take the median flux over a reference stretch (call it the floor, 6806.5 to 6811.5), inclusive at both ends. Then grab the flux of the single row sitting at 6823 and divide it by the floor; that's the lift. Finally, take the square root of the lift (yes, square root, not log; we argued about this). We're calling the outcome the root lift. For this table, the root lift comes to 1.017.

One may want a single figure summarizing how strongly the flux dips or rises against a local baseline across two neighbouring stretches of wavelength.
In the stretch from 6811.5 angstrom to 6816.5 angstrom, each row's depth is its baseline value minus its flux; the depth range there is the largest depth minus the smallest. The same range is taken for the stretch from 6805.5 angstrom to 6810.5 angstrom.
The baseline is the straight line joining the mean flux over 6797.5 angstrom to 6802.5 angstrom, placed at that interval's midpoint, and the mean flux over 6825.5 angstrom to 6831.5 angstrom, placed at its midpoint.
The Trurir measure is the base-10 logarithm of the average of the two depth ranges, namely 0.19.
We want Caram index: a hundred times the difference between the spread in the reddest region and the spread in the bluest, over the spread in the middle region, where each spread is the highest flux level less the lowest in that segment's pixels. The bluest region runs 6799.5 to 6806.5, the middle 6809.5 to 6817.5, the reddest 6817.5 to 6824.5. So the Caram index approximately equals 24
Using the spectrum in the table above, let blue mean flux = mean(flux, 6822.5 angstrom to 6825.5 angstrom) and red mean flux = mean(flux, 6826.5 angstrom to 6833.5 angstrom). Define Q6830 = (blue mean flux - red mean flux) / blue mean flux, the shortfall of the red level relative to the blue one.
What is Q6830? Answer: -0.036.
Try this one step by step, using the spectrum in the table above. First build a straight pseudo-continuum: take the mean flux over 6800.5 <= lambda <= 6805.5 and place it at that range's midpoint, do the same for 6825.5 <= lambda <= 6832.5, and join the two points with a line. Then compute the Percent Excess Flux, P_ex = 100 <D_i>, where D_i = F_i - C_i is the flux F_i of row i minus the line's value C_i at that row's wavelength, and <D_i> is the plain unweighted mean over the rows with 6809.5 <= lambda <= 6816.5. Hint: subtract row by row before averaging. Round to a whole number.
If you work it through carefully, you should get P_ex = -114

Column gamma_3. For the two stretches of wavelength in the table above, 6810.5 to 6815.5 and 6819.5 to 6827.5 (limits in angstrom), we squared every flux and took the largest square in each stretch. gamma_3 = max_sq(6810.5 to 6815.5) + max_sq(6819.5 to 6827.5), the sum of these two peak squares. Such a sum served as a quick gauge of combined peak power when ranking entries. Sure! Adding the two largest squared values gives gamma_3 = 4006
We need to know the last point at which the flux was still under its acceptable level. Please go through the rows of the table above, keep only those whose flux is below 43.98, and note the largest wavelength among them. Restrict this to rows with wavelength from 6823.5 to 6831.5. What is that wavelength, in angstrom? 6825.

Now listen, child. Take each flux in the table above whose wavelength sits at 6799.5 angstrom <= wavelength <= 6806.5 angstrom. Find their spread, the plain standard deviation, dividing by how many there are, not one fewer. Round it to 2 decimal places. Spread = 0.23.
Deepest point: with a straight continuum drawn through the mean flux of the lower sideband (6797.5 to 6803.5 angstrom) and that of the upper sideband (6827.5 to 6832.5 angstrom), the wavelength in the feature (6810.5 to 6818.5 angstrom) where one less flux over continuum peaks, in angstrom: 6811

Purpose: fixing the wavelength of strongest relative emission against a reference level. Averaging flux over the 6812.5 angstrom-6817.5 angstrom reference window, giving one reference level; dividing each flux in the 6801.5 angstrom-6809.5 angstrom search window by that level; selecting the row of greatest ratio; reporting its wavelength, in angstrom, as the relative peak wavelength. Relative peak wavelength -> 6805 angstrom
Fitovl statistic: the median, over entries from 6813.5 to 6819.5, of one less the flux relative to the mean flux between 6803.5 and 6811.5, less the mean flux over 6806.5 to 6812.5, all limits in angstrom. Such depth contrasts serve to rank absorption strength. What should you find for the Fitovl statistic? -43.2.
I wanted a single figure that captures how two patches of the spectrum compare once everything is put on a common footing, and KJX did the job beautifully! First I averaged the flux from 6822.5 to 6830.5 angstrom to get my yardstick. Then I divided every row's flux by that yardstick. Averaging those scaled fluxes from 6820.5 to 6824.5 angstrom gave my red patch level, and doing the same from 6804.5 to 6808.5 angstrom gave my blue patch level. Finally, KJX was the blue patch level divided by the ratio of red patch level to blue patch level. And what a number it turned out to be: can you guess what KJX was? 0.97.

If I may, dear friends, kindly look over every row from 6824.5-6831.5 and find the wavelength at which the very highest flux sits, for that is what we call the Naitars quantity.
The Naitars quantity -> 6831 angstrom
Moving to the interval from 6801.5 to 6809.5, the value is 6805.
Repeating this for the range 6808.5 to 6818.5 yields 6818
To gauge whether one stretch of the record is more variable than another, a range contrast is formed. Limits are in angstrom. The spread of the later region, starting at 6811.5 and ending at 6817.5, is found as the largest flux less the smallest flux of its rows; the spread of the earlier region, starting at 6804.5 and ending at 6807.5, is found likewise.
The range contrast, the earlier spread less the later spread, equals -1.1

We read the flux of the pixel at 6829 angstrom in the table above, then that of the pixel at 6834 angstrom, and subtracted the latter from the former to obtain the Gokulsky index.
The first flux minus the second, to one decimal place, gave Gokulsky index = 0.2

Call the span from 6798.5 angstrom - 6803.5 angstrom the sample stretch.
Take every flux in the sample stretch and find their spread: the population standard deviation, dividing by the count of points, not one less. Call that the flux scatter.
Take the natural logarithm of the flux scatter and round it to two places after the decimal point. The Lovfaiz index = -1.58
